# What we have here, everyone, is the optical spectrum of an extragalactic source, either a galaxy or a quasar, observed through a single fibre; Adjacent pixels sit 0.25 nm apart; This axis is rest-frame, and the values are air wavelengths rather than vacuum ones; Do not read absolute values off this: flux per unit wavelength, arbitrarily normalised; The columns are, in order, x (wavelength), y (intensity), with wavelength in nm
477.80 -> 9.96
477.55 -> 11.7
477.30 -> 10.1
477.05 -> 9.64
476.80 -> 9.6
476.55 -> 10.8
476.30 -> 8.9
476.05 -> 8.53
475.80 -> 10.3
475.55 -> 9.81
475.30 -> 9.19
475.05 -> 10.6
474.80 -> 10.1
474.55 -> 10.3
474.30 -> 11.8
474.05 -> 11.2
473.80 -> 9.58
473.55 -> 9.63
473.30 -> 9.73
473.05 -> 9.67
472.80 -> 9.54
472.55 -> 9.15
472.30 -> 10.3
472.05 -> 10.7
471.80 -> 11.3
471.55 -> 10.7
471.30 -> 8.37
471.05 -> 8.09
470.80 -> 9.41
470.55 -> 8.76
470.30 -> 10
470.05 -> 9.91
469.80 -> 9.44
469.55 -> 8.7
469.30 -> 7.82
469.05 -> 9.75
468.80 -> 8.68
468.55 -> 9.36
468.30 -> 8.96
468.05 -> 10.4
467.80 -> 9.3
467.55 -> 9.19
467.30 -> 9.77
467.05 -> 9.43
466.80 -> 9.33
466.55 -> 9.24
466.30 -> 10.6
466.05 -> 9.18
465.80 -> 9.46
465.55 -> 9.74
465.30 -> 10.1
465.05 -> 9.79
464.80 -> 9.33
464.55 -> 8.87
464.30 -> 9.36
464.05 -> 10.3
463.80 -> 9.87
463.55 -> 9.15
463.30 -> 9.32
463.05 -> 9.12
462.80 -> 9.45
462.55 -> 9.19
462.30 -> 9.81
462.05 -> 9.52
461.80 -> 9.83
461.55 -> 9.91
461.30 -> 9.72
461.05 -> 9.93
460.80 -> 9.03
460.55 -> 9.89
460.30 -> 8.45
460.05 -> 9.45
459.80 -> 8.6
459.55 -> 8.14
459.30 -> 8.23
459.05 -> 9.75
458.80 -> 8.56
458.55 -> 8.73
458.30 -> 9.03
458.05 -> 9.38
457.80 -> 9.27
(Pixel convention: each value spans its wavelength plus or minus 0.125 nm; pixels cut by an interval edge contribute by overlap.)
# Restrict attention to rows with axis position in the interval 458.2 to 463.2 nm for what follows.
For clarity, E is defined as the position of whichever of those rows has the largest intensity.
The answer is 461.05 nm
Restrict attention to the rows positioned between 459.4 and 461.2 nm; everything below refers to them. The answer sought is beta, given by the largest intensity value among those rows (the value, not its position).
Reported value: 9.93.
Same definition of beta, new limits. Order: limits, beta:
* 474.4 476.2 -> 10.6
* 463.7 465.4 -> 10.3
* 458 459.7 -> 9.75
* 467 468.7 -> 10.4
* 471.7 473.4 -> 11.3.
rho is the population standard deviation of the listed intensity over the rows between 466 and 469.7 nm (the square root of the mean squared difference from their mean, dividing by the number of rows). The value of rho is 0.7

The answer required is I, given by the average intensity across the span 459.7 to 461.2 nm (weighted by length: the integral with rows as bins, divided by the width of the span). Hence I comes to 9.2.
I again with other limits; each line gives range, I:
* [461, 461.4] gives 9.8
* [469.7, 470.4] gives 9.8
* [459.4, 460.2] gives 8.7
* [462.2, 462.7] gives 9.5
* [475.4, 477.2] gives 9.7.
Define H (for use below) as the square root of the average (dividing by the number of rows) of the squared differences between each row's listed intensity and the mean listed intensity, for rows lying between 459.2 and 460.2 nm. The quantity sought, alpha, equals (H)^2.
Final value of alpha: 0.268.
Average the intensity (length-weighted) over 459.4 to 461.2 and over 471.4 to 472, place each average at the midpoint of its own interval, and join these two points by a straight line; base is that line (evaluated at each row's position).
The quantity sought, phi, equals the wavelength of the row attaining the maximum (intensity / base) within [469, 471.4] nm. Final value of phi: 470.30 nm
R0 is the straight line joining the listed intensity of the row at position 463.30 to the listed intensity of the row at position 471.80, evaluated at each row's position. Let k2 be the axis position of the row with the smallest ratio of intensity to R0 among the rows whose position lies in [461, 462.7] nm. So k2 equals 462.55 nm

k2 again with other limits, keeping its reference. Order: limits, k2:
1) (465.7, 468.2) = 467.55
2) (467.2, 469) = 468.80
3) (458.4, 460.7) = 459.55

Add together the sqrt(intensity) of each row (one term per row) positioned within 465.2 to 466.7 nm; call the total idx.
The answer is 18.7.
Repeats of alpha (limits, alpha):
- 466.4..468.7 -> 0.156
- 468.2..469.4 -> 0.430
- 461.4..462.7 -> 0.071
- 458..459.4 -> 0.258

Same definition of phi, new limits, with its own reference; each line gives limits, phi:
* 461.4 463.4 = 461.55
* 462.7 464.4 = 464.05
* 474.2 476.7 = 474.30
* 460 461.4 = 460.55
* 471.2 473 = 471.80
